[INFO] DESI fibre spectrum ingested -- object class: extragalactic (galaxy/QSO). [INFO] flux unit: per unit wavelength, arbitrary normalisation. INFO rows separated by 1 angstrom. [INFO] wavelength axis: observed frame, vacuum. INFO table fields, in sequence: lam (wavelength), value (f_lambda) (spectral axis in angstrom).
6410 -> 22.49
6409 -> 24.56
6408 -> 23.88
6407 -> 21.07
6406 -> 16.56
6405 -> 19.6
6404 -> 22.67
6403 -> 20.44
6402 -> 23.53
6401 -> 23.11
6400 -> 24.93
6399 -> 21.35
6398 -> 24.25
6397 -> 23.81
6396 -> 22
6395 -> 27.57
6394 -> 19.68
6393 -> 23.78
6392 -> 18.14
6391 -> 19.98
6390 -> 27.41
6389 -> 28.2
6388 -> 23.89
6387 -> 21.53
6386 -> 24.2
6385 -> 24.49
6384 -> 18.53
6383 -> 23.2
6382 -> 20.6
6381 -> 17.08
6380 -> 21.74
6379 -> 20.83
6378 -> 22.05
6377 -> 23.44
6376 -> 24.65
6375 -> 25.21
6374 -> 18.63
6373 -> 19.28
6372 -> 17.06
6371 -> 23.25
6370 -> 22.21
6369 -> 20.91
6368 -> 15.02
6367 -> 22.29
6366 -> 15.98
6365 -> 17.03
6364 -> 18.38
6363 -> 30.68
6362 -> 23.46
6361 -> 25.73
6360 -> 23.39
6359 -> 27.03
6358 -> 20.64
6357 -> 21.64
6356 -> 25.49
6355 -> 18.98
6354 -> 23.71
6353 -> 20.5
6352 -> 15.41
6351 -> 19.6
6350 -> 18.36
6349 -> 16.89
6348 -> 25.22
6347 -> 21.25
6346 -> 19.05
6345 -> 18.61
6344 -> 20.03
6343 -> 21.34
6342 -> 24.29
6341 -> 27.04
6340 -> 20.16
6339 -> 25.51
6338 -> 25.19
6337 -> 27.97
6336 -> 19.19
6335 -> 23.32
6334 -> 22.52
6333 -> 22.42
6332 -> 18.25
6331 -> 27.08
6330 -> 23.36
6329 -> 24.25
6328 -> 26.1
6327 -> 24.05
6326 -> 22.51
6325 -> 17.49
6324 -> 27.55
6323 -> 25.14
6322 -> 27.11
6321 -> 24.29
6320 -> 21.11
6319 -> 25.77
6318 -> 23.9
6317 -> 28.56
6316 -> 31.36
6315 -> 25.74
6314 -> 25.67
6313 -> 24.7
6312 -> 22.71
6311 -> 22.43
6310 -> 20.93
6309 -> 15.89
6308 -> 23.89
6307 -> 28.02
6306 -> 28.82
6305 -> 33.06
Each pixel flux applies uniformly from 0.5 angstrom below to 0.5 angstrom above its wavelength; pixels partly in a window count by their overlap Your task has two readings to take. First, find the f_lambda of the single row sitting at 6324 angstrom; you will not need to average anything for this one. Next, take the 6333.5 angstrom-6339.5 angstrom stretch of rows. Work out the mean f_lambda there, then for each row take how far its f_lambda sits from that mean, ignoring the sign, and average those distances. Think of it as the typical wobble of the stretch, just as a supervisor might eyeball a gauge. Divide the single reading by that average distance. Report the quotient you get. 12.1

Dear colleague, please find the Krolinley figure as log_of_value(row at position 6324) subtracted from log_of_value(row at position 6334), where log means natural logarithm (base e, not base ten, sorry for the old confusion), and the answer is -0.20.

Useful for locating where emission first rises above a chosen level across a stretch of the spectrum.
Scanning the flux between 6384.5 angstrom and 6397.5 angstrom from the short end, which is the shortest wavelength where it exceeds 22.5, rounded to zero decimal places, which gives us 6385 angstrom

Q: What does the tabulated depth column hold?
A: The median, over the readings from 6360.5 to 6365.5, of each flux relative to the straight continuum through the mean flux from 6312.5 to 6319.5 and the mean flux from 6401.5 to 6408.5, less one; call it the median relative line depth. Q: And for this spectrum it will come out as -0.01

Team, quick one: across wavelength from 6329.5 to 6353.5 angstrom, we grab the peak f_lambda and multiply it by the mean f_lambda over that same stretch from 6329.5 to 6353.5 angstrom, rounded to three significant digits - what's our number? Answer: 609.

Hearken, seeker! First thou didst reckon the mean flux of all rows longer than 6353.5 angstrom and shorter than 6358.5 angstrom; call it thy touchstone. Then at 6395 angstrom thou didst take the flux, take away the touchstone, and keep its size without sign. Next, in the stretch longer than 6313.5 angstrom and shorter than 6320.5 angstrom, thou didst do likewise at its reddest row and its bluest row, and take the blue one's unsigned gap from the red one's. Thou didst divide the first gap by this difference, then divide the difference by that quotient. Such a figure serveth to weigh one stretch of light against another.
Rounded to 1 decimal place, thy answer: 1.2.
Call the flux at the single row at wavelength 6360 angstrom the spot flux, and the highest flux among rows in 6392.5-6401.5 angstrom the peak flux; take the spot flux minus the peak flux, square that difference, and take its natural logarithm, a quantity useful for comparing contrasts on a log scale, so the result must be 2.9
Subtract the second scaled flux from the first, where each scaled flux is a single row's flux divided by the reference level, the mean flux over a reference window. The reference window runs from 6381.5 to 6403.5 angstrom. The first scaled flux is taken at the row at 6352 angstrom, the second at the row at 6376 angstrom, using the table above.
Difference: -0.40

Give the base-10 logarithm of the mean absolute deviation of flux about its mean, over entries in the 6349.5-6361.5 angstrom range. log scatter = 0.45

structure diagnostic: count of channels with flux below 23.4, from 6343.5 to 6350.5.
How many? 6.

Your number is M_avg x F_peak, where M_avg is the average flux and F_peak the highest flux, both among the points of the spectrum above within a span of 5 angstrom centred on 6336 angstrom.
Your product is 661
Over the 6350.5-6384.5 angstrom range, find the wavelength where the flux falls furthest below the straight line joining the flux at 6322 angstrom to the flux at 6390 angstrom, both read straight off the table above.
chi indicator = 6368 angstrom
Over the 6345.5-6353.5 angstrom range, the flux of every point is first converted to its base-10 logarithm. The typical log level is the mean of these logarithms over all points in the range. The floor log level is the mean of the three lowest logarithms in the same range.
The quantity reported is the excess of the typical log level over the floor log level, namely 0.060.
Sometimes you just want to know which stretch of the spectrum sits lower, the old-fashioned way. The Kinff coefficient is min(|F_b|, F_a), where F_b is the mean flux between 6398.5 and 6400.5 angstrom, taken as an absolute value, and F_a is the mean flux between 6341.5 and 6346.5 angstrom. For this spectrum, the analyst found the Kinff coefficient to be 20.7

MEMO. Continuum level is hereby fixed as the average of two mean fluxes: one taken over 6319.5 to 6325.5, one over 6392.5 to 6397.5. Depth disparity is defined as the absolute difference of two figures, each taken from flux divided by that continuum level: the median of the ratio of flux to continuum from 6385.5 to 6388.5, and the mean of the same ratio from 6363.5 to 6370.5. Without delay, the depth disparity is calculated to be 0.21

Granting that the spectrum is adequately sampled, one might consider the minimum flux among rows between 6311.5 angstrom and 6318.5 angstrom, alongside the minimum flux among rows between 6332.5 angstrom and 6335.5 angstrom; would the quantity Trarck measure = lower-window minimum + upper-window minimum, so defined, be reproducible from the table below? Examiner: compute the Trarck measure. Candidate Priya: 45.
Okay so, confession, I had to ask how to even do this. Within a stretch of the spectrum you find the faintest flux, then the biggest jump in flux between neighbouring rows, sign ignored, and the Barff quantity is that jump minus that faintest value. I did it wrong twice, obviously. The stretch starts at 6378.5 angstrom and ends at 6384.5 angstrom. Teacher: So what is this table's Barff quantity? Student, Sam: -12.4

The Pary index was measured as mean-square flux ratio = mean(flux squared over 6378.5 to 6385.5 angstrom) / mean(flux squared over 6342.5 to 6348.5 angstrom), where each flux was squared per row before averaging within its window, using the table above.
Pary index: 1.00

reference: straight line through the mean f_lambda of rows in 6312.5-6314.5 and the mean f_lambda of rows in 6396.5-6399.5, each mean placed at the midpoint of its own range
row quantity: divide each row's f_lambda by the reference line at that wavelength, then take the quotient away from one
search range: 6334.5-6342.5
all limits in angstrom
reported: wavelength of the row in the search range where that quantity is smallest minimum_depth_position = 6337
